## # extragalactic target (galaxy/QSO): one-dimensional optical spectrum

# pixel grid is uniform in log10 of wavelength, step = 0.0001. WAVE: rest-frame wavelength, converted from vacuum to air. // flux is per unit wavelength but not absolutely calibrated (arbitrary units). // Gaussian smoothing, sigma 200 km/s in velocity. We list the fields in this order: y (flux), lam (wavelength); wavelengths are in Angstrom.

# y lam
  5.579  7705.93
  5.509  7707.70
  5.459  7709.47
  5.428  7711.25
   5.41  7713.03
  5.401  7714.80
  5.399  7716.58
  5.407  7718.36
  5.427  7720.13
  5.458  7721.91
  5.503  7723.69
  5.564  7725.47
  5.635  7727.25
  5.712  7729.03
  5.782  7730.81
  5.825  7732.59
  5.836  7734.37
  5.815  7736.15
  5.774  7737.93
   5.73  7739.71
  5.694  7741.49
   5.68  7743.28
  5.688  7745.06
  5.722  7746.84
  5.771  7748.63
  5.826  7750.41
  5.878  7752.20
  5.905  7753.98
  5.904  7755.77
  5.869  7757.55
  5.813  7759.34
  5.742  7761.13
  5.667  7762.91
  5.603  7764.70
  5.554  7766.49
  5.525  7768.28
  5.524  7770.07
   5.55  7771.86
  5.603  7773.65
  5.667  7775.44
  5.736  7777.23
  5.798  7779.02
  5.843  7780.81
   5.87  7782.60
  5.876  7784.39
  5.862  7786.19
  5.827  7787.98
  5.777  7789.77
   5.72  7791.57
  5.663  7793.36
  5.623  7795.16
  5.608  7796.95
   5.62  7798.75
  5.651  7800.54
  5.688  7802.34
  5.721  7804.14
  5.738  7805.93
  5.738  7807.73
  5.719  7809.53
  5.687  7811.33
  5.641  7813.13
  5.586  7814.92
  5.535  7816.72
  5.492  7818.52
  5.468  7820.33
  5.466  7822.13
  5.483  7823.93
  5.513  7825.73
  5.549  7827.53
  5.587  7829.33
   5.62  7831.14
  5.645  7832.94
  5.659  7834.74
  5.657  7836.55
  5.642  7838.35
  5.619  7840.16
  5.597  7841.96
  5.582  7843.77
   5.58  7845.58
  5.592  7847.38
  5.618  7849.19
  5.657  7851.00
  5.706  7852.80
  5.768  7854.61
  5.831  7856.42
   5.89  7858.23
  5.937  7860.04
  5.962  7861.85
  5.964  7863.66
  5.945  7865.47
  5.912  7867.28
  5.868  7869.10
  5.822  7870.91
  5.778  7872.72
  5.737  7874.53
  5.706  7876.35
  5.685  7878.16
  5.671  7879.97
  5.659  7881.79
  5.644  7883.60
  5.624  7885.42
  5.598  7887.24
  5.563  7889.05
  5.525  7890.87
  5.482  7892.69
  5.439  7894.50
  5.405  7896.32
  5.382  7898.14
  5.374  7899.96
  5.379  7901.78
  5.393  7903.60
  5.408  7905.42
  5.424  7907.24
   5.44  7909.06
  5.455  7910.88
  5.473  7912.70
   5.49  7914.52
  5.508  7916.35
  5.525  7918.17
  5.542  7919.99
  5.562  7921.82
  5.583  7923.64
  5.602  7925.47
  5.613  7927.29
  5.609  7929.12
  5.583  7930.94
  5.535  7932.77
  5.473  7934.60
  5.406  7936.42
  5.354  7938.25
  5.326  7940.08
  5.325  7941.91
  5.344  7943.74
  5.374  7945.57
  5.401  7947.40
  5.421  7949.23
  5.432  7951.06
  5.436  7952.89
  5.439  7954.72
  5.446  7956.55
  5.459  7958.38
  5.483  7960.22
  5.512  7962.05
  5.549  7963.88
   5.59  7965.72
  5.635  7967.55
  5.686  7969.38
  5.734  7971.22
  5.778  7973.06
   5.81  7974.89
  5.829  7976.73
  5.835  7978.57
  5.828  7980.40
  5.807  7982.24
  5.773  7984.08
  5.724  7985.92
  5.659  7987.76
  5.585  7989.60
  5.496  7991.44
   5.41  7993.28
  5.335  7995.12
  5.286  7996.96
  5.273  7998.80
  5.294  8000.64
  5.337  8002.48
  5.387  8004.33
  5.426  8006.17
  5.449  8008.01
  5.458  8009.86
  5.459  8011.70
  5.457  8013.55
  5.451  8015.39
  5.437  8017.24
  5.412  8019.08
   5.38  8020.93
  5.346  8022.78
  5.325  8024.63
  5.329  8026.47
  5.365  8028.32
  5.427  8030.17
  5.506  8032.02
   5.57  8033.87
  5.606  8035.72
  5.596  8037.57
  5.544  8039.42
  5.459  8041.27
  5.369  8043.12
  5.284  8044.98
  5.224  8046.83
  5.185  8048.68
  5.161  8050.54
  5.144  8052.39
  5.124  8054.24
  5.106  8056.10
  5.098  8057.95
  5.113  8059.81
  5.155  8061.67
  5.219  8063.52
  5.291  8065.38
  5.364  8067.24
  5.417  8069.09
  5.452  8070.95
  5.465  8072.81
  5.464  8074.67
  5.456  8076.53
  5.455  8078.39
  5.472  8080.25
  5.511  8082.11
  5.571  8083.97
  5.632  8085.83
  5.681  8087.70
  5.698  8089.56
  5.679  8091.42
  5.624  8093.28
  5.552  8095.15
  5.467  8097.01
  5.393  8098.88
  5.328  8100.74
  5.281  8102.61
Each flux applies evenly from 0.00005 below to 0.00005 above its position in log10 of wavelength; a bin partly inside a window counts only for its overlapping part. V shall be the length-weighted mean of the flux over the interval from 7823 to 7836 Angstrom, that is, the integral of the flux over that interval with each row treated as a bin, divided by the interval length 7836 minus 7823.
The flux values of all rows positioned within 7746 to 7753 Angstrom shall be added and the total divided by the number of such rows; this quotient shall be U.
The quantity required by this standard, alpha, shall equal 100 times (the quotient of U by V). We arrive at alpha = 104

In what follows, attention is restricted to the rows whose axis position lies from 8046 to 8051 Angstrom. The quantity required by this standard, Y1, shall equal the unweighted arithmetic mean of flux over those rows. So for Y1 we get 5.19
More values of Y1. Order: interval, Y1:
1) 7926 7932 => 5.60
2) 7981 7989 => 5.74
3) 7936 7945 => 5.35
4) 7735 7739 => 5.79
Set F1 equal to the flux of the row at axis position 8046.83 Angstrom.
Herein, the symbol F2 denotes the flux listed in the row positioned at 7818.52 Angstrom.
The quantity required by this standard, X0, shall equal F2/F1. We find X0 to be 1.05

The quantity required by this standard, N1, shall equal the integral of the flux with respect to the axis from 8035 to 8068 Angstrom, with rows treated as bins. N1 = 174.1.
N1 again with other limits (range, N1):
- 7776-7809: 189.5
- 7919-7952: 180.5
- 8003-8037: 184.7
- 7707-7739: 178.4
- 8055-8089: 183.1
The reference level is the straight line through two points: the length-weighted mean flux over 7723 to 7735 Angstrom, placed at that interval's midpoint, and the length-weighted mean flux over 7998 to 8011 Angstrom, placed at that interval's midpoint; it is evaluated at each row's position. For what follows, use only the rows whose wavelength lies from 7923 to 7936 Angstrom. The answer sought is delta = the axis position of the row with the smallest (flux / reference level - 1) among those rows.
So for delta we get 7934.60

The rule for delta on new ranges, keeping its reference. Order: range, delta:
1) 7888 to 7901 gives 7899.96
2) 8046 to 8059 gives 8057.95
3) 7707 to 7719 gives 7716.58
